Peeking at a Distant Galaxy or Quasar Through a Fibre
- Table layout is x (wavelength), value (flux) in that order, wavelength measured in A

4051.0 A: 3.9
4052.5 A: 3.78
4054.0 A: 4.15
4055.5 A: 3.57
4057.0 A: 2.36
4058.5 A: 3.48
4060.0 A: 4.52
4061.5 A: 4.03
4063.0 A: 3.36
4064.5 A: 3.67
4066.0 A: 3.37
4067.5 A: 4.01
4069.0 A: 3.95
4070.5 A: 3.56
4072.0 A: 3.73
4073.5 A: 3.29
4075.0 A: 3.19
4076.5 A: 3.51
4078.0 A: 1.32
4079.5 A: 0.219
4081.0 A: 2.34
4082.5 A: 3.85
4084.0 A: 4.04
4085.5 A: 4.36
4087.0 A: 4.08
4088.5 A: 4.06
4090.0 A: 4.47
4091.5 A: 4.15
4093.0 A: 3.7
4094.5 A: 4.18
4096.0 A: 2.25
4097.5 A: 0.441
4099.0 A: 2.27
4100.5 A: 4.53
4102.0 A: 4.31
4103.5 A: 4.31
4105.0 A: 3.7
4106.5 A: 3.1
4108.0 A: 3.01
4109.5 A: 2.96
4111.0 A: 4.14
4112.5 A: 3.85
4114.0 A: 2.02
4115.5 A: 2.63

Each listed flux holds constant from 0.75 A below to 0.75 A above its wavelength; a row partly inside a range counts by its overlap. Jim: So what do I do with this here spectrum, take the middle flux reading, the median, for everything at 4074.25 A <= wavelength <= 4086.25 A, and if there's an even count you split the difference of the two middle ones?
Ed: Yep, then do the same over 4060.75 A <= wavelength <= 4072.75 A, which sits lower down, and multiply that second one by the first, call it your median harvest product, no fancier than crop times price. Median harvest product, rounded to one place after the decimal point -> 12.4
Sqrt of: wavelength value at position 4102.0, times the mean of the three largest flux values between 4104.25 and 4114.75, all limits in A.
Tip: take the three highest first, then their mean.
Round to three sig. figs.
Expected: 4.10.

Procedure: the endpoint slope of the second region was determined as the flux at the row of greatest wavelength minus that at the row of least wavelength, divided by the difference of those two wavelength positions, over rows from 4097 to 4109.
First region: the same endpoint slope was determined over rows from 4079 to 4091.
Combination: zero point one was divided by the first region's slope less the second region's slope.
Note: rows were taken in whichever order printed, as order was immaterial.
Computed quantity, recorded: 1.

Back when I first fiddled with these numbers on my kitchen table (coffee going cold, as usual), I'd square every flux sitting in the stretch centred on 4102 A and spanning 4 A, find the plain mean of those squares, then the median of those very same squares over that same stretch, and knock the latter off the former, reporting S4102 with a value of 0.6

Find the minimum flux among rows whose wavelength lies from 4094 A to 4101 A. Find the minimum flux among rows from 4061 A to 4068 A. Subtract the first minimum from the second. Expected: 2.9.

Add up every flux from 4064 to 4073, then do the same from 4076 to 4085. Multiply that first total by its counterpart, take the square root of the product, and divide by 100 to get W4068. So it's 0.185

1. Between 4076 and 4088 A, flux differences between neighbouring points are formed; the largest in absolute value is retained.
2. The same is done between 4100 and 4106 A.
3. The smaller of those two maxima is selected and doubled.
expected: 1.2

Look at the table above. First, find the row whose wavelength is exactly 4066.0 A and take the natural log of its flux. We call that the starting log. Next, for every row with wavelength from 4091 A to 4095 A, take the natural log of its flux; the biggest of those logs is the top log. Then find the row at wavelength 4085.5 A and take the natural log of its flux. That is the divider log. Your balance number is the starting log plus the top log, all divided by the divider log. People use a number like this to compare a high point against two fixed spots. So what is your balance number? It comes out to 1.80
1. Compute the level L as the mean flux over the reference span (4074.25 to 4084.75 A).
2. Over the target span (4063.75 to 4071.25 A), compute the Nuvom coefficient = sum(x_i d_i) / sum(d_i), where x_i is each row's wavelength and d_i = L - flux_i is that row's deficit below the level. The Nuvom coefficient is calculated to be 4067.6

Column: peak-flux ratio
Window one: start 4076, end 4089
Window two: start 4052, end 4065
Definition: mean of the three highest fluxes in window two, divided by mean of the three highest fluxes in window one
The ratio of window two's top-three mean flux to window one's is 1.02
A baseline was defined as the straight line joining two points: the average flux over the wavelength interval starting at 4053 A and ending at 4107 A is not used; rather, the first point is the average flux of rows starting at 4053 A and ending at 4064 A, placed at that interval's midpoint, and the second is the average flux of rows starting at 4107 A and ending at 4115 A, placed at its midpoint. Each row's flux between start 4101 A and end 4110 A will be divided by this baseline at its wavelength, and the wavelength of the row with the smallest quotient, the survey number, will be 4109.5 A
